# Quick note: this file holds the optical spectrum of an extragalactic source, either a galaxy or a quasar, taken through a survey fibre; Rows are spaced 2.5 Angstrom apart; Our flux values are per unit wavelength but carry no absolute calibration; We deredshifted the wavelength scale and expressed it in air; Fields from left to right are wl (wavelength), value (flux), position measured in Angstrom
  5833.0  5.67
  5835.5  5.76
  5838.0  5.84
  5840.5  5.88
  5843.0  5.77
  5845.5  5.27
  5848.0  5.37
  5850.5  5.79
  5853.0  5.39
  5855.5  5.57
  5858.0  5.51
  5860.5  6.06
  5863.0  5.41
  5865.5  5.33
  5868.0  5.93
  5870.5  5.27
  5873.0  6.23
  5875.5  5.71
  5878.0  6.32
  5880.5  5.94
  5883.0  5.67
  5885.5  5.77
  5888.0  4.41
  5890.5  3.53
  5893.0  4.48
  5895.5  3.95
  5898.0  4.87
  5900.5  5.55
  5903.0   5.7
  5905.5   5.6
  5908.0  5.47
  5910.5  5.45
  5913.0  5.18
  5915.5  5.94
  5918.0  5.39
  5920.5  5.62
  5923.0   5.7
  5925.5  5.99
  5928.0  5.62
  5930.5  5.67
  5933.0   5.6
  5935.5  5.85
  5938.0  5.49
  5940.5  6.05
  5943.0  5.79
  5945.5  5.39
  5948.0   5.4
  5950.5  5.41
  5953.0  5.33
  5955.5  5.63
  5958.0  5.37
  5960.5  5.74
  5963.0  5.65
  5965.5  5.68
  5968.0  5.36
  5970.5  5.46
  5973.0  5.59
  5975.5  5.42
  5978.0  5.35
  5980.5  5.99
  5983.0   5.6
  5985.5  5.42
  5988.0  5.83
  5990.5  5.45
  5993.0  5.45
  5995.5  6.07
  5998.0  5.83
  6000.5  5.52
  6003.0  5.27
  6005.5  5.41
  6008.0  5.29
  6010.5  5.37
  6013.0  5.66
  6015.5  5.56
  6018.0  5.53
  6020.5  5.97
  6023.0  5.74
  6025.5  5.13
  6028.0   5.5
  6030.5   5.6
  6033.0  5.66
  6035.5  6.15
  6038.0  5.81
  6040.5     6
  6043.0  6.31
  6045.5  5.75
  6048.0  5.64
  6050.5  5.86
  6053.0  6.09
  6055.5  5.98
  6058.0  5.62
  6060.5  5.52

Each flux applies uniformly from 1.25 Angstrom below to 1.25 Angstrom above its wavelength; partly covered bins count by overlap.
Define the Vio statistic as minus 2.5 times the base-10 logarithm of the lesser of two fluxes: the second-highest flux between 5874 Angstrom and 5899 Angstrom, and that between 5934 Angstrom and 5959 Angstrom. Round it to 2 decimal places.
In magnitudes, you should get -1.92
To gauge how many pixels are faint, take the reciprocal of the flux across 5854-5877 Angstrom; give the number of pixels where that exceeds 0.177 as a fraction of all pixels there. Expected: 0.56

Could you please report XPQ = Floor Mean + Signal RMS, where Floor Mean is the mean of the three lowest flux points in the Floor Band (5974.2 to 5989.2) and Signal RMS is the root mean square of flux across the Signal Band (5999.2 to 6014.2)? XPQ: 10.8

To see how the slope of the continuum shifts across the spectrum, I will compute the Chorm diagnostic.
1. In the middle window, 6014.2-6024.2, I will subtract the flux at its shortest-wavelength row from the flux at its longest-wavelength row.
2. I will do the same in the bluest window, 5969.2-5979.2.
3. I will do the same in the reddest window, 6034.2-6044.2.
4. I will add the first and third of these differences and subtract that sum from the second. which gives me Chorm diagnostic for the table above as -0.45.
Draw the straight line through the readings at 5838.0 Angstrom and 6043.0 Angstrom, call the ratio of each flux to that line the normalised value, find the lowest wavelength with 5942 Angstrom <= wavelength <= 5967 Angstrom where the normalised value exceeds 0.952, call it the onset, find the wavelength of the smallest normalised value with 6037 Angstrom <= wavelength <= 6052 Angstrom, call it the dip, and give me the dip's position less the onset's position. 105.0 Angstrom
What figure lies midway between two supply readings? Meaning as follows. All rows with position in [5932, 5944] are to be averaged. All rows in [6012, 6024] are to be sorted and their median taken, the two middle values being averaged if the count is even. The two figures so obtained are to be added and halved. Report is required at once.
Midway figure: 5.71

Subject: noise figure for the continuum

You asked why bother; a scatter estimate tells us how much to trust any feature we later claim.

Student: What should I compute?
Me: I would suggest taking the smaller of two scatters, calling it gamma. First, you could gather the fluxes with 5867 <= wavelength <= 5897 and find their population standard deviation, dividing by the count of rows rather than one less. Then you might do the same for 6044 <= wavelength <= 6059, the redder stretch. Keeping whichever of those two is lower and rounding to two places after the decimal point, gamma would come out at 0.17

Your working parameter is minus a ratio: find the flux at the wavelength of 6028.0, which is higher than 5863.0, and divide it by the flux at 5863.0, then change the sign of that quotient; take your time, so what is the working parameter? -1.02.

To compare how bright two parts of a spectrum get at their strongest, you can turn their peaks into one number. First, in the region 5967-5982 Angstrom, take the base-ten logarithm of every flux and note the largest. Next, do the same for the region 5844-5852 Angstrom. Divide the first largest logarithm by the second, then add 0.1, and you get 1.12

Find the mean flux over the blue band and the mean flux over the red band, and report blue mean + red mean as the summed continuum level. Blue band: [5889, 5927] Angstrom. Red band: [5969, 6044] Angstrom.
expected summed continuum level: 10.9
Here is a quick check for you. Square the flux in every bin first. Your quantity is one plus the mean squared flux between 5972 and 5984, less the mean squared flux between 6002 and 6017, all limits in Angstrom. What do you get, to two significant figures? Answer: 2.8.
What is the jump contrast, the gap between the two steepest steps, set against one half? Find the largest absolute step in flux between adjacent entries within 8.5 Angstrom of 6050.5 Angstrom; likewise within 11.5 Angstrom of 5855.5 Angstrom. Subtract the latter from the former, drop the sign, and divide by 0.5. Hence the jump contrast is 0.18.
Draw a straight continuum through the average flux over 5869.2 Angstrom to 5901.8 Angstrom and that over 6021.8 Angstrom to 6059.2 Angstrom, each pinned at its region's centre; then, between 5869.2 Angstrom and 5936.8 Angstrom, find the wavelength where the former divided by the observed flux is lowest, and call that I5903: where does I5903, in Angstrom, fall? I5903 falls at 5878.0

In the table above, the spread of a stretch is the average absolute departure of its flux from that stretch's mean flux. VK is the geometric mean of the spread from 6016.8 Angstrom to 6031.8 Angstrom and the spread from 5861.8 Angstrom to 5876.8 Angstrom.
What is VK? 0.24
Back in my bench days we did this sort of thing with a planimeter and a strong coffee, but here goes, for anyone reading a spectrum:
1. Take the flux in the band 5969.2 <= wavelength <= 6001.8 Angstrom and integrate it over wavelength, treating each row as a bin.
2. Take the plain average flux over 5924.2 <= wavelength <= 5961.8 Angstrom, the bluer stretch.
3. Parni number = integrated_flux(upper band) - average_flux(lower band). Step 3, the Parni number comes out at 177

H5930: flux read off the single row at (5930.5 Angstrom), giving 5.67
